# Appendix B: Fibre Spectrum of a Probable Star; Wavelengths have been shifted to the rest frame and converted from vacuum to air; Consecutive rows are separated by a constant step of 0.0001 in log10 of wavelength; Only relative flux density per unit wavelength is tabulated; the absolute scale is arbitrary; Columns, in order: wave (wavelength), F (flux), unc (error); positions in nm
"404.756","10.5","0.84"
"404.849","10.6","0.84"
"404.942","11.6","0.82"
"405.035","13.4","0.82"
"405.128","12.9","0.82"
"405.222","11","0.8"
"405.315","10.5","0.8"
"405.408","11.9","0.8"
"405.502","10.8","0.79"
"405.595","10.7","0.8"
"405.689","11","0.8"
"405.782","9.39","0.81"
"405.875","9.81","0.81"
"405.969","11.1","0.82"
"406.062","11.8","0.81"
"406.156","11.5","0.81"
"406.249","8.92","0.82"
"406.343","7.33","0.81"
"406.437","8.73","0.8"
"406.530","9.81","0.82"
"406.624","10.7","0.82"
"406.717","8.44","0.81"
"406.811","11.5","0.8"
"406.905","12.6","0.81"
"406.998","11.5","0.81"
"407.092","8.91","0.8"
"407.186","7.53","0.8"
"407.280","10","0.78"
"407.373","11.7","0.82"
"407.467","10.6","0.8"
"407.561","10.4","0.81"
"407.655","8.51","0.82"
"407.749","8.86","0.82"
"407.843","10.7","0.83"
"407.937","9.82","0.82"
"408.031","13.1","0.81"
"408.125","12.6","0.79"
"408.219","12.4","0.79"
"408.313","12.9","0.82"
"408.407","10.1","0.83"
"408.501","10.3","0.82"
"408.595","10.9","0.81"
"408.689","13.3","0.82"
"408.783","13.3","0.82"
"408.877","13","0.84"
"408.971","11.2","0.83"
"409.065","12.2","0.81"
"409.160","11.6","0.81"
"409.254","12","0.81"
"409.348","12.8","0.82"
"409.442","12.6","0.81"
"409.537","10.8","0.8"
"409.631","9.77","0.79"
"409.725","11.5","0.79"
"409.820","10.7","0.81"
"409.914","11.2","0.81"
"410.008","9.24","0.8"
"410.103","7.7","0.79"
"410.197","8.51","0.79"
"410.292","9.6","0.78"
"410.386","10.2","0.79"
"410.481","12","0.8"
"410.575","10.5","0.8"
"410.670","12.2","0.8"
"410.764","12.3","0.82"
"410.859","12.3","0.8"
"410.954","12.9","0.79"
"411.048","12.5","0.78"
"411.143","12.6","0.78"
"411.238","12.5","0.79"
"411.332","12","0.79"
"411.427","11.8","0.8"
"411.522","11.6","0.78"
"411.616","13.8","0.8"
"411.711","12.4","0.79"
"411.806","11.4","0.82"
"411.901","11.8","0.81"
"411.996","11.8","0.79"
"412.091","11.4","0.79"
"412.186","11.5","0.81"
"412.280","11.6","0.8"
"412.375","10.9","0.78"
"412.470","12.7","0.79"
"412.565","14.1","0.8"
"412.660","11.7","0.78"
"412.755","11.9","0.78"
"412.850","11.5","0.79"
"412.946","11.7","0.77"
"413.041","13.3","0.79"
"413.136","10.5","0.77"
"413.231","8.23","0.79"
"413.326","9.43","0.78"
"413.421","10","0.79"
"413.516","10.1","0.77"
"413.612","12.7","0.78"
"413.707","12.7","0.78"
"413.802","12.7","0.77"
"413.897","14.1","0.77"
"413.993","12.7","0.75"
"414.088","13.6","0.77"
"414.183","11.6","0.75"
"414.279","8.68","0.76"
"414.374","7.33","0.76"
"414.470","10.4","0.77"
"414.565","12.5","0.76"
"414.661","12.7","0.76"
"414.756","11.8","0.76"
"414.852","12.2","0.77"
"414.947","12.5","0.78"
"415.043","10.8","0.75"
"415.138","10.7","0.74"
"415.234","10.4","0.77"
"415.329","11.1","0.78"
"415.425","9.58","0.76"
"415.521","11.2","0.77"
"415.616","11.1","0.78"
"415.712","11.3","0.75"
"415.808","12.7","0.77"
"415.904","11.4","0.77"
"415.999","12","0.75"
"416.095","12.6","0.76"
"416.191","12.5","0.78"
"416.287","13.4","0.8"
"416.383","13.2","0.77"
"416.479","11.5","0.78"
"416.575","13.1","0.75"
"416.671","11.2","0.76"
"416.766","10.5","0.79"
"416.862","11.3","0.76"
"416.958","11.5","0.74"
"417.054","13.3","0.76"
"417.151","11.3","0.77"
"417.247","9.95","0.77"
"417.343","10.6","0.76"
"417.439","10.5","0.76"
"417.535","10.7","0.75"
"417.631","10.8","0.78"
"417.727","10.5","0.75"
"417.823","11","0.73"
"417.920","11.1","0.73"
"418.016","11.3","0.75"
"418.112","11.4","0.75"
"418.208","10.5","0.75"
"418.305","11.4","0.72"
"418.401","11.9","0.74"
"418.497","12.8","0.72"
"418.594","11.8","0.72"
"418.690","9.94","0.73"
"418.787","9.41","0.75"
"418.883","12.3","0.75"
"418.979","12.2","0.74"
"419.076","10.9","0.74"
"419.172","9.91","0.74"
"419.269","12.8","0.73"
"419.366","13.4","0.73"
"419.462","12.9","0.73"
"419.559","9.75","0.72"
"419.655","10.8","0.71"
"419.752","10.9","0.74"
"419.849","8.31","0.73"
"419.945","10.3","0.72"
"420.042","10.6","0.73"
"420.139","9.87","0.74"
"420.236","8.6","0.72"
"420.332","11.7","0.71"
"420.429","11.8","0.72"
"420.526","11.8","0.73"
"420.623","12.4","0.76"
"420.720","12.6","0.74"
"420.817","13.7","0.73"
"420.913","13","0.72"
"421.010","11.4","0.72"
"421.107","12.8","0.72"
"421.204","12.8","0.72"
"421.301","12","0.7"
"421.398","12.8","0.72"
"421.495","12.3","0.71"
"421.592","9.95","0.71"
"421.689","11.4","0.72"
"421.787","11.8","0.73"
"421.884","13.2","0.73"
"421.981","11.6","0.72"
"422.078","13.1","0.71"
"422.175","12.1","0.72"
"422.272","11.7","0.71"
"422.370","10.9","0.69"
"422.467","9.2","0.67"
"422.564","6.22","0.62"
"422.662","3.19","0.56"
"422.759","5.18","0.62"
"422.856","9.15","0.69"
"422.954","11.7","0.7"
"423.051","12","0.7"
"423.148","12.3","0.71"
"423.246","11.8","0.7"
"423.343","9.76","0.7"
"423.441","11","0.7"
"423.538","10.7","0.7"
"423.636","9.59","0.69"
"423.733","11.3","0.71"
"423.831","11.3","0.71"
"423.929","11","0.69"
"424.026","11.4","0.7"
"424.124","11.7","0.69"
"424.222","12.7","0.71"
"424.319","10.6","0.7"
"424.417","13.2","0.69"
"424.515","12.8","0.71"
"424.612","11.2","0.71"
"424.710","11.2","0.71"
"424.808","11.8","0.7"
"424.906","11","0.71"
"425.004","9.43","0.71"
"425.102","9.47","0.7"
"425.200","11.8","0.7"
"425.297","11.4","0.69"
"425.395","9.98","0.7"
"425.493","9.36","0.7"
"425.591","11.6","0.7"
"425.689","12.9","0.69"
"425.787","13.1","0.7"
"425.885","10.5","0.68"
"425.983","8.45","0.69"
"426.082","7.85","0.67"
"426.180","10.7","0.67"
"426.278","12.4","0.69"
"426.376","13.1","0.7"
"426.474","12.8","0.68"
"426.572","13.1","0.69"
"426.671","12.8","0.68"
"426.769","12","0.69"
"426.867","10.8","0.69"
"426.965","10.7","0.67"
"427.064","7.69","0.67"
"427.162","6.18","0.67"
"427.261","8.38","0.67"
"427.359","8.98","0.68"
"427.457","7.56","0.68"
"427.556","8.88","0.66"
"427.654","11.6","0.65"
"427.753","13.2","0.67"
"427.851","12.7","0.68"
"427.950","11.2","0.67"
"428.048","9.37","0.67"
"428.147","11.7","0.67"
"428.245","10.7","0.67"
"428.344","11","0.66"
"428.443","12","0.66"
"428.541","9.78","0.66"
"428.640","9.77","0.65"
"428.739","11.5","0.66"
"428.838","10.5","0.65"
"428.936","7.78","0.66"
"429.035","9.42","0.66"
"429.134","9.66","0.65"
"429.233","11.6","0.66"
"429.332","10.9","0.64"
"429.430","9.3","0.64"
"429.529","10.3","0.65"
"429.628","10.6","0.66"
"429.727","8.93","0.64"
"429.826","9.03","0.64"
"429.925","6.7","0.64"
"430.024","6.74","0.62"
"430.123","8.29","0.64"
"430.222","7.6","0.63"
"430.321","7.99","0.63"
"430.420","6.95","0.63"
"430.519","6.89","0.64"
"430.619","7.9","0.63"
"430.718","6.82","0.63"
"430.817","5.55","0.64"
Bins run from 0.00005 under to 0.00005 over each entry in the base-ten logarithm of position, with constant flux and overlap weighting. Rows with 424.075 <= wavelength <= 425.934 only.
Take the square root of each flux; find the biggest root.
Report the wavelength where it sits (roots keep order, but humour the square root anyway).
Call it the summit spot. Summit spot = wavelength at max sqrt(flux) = 424.417 nm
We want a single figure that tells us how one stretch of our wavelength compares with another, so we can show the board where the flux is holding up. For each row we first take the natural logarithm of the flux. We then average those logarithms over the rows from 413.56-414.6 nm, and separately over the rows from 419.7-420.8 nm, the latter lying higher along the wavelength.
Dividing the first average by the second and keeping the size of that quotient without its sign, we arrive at 1.03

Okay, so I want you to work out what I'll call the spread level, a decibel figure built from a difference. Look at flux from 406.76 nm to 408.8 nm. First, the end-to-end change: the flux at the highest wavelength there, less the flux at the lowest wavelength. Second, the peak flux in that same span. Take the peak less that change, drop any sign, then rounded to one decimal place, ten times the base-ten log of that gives 10.6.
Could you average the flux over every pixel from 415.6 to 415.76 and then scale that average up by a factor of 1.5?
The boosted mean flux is 16.8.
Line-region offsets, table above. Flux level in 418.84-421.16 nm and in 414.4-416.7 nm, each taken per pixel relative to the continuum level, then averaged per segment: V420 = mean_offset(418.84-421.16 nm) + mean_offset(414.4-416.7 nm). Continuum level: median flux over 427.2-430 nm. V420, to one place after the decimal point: 3.1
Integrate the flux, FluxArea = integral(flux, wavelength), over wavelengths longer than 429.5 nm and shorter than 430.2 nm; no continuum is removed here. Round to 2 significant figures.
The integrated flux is 6.0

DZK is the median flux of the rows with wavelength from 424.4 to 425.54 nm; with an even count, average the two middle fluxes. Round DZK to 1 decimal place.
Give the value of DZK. 11.2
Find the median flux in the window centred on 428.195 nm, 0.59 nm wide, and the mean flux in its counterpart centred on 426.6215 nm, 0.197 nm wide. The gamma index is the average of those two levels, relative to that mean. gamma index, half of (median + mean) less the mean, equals -0.9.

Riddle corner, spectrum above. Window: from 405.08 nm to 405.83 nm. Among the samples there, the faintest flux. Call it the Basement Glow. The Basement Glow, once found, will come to 9.39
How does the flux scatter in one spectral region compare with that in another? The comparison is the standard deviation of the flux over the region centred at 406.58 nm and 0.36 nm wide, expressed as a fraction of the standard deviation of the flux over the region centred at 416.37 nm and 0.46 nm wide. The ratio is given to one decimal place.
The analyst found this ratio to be 1.3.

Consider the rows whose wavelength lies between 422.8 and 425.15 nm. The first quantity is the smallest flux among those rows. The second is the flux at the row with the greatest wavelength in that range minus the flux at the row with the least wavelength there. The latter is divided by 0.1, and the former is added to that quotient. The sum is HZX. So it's 12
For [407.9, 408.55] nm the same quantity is 15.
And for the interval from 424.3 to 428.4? 10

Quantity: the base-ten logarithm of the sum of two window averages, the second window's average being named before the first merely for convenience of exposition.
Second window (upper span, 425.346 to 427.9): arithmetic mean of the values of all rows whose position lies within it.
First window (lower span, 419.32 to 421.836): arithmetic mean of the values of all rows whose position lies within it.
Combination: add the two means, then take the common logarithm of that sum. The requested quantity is 1.346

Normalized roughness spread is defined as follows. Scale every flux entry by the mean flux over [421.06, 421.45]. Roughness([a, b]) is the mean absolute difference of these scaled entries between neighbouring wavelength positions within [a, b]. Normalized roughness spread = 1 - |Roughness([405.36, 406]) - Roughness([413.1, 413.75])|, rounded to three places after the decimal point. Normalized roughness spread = 0.975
